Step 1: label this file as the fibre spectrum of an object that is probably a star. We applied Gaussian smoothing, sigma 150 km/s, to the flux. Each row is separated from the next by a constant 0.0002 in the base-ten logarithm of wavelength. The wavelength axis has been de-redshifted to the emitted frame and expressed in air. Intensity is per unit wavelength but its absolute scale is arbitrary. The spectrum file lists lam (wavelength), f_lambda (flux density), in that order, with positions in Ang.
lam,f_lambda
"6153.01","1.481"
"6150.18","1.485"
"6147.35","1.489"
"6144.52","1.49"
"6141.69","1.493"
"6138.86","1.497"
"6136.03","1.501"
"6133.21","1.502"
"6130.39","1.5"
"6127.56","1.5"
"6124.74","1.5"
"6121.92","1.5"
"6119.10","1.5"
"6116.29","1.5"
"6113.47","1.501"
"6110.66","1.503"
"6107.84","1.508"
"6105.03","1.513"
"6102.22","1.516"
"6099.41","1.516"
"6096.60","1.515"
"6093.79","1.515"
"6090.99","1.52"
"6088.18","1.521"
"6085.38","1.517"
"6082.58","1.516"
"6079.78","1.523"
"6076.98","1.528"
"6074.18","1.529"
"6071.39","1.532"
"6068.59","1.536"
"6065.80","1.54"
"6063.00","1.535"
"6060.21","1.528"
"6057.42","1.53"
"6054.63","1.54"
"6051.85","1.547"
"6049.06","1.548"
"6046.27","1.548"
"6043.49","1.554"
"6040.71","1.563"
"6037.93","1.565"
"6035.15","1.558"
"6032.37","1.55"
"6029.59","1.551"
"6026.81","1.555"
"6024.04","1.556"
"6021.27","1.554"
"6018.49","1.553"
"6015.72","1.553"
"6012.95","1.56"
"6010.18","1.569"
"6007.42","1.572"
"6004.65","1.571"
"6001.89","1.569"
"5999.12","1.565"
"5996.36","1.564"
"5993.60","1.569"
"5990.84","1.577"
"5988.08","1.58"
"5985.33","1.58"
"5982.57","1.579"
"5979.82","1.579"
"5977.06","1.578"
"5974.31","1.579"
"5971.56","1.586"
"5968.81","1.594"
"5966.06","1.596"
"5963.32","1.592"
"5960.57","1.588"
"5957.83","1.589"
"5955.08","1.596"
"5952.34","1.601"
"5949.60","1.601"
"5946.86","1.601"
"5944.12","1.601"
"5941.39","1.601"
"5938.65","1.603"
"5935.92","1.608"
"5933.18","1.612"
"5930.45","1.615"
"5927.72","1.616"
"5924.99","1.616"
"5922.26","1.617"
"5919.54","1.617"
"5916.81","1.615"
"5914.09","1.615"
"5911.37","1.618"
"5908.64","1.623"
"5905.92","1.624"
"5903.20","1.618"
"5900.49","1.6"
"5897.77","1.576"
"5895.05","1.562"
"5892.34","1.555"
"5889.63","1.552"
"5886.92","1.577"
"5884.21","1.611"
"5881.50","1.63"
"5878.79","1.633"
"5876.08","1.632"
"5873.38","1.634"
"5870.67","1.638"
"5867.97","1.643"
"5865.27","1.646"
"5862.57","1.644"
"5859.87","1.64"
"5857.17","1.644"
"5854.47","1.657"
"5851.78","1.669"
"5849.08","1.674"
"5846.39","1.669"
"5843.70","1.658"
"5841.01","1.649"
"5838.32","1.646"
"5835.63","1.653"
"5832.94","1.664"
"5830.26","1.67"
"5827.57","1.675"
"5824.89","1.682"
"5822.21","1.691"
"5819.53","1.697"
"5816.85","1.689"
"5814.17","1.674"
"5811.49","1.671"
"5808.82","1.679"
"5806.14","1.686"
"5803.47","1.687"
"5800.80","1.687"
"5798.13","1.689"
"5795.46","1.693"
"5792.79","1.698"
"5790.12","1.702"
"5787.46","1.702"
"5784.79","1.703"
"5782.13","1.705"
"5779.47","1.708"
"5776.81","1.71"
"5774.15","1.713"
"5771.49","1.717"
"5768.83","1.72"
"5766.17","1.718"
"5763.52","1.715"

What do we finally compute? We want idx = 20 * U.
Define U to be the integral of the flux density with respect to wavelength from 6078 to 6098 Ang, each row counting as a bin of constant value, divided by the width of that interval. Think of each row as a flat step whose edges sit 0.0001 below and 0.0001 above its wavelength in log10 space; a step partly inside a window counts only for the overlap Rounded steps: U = 1.52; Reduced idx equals 30.4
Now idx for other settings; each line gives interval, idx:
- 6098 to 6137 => 30.1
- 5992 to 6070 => 31.1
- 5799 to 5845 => 33.5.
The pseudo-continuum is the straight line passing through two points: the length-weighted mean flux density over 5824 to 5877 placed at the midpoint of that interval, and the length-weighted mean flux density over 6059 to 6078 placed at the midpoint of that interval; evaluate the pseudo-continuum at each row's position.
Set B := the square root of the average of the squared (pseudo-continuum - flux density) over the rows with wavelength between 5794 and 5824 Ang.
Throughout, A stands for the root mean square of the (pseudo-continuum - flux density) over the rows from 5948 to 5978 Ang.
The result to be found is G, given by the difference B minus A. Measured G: 0.0076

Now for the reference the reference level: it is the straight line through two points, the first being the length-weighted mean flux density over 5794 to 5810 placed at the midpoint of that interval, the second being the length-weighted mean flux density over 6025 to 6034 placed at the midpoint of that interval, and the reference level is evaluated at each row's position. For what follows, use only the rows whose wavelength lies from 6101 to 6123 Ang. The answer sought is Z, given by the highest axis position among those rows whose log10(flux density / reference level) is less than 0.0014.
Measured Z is 6121.92 Ang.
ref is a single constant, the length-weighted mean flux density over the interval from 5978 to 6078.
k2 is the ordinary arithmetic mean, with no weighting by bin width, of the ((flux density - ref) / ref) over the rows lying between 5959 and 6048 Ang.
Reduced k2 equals 0.01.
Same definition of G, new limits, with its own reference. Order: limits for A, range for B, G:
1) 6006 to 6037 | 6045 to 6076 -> -0.0002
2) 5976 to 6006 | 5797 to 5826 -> 0.0081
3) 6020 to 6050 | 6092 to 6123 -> -0.0037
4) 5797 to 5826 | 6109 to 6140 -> -0.0079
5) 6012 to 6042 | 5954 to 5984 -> -0.0037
